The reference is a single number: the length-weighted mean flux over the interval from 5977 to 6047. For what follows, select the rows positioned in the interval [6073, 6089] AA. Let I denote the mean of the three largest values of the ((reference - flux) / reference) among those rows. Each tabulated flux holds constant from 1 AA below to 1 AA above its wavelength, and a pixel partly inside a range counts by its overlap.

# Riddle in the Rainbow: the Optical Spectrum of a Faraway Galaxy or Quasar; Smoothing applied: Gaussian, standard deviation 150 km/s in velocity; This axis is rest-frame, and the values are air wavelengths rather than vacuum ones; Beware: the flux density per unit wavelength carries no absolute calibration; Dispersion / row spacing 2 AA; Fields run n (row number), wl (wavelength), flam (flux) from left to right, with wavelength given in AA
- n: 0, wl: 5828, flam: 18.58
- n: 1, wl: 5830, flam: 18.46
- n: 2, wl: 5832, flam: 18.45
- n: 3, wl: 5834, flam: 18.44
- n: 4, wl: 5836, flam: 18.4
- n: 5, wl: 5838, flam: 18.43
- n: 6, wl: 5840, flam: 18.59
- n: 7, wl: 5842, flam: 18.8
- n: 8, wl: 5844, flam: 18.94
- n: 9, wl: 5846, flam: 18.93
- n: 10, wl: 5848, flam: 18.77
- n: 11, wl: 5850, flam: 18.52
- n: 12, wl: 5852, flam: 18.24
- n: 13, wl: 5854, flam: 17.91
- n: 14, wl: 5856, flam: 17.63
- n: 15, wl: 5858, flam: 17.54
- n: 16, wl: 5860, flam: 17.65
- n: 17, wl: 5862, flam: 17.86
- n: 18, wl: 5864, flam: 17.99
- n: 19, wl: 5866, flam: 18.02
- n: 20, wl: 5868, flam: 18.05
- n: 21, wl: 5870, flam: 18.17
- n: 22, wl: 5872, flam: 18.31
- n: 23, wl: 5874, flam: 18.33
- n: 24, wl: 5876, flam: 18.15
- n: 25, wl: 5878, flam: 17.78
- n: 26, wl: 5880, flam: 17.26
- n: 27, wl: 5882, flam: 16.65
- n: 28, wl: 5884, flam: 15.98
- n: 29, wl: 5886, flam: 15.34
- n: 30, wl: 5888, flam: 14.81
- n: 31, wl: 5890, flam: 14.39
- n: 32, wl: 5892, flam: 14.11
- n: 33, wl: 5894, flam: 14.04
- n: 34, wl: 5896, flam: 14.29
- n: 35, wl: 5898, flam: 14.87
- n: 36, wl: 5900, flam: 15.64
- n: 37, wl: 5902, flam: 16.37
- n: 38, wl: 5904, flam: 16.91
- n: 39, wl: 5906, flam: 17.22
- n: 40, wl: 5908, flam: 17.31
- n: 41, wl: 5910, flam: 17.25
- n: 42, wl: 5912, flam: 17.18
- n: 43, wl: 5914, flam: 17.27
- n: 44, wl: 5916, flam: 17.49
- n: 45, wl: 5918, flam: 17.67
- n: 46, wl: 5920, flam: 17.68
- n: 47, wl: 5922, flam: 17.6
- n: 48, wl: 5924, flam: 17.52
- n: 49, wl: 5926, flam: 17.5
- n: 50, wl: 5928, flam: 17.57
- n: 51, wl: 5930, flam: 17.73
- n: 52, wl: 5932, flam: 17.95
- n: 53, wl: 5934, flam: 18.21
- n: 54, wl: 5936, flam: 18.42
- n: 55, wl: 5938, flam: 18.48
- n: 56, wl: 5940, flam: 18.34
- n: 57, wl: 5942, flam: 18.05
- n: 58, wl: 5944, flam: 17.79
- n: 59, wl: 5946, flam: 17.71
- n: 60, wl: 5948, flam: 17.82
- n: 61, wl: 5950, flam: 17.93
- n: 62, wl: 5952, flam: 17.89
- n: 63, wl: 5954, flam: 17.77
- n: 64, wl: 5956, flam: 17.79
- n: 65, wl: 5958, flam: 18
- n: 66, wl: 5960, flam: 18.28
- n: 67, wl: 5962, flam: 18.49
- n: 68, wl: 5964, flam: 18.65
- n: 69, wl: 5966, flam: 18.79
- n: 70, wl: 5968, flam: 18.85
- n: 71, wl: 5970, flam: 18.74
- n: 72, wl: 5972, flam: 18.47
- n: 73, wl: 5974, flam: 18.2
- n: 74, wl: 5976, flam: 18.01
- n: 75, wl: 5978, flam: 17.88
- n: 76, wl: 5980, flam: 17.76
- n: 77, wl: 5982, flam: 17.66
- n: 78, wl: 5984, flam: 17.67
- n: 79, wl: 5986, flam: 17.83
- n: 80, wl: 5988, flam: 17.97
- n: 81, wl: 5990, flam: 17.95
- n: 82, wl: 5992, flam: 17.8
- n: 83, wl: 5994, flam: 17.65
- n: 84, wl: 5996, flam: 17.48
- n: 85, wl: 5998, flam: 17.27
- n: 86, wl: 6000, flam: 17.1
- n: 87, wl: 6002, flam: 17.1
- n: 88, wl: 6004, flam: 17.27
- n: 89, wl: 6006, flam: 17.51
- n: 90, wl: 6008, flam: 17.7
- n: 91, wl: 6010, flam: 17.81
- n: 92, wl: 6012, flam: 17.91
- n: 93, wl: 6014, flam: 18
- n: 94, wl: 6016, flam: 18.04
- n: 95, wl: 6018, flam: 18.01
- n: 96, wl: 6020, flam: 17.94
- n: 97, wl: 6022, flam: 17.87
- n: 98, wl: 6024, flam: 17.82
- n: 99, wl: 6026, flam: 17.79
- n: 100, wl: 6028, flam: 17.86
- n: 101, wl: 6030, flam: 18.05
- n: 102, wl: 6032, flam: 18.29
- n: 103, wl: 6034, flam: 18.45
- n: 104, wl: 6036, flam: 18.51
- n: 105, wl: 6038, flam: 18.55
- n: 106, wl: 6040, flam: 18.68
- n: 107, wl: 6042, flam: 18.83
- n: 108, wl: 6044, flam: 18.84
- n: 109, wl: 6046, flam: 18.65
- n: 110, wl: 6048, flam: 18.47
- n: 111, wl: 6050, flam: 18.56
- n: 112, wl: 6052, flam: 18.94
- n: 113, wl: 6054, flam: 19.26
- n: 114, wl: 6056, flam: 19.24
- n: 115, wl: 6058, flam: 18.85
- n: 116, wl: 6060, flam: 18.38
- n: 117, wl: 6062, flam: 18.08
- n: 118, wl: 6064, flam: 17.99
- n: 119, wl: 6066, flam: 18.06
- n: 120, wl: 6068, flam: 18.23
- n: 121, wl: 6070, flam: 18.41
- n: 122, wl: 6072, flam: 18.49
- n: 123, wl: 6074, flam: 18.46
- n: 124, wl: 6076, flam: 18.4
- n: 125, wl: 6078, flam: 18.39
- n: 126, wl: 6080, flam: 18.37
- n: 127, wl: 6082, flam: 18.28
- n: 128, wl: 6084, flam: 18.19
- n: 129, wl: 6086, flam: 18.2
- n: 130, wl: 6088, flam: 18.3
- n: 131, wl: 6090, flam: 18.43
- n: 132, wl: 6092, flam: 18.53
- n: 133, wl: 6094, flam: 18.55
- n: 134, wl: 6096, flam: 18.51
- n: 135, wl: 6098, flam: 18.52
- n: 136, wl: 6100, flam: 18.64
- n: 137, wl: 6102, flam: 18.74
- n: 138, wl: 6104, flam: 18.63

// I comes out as -0.02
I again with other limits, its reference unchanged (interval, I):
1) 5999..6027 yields 0.04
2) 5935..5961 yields 0.01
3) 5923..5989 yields 0.02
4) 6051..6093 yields -0.01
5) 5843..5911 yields 0.21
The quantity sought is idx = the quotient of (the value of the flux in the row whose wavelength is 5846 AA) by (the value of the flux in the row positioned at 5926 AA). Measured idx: 1.08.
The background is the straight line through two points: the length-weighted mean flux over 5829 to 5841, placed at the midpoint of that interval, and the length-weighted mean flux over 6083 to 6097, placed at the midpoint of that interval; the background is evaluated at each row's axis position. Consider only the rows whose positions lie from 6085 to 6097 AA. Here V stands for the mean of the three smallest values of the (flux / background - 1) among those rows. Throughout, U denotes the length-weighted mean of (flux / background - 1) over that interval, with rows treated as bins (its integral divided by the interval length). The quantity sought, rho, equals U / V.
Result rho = -0.4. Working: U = 0.00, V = 0.00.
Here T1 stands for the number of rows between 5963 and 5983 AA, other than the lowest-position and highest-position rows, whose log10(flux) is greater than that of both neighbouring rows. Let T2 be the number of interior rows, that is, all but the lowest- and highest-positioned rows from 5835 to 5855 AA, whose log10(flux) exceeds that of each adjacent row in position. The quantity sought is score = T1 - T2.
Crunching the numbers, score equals 0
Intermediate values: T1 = 1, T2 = 1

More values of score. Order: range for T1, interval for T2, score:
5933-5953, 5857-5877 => 1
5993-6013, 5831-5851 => -1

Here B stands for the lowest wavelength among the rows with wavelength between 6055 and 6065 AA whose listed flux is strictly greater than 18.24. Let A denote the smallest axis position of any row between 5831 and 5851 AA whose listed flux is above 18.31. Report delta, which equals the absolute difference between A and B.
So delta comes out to 224 AA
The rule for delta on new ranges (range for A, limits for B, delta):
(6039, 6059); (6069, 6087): 30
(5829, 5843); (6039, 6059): 210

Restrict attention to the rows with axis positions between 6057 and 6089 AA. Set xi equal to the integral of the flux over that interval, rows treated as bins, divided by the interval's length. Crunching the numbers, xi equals 18.3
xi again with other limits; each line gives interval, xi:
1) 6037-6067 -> 18.6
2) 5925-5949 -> 18.0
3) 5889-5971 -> 17.4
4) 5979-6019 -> 17.7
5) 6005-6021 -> 17.9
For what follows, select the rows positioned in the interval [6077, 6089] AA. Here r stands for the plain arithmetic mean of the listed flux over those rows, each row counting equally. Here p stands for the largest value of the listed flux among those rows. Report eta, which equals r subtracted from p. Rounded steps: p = 18.39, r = 18.29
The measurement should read 0.10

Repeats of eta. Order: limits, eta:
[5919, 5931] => 0.13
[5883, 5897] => 1.27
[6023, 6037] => 0.40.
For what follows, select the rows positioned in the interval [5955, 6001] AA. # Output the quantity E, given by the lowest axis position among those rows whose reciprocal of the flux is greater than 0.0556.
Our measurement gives 5956 AA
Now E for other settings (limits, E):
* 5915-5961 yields 5916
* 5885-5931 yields 5886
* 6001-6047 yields 6002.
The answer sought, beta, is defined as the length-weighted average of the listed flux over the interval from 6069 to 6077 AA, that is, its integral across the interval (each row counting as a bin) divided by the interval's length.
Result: 18.4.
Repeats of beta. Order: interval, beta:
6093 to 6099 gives 18.5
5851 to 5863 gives 17.8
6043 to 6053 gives 18.7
